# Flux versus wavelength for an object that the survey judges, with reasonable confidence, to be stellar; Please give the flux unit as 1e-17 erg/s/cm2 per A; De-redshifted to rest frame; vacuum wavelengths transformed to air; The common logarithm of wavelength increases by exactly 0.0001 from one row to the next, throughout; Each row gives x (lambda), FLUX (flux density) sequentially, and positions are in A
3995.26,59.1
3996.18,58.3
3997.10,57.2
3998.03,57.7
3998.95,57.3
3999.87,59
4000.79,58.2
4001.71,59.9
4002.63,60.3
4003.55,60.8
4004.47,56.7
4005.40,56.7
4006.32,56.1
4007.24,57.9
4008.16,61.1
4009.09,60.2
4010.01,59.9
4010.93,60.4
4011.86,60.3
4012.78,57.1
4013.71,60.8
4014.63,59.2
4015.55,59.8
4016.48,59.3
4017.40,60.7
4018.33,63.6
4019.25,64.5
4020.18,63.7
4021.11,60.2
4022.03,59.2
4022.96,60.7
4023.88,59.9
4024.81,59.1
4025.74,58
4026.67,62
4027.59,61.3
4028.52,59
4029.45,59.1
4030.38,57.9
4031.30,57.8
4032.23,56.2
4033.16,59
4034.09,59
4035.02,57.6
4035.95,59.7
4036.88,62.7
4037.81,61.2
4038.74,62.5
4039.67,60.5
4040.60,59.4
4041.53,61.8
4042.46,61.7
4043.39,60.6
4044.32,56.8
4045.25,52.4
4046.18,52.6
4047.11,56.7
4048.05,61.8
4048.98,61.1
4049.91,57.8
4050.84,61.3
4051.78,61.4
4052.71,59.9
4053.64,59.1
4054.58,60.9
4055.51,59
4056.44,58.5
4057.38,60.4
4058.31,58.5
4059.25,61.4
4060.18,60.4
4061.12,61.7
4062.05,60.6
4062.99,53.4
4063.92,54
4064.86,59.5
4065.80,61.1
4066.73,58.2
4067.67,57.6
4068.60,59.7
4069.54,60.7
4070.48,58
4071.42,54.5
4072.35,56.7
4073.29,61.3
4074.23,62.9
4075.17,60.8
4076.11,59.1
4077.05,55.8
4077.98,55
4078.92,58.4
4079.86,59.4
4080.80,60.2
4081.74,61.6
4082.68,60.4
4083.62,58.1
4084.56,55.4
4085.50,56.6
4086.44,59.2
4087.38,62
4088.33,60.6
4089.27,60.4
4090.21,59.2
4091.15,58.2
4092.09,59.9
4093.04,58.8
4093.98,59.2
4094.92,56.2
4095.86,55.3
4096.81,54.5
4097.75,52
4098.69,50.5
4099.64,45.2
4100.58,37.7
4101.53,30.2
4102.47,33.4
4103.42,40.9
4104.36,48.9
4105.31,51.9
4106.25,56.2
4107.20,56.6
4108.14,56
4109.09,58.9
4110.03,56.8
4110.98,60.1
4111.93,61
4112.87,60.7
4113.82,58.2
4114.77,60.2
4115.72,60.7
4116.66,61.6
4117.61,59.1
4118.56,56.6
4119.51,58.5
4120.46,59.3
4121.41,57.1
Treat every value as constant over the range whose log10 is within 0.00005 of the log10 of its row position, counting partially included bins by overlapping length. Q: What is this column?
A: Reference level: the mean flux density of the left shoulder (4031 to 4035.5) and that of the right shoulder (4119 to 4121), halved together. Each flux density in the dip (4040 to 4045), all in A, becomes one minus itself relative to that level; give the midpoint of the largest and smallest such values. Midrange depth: -0.02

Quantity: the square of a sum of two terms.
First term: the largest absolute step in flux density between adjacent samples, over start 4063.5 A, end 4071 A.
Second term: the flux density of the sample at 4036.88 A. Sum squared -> 4651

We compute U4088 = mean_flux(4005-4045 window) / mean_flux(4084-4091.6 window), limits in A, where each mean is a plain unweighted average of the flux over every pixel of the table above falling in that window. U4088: 1.02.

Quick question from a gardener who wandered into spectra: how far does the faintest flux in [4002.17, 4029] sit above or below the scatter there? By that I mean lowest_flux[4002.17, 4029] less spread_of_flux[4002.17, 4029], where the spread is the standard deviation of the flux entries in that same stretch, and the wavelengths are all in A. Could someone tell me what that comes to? 54.1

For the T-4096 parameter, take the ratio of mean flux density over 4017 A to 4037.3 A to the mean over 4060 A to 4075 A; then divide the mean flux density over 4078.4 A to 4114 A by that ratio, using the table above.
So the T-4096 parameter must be 53.8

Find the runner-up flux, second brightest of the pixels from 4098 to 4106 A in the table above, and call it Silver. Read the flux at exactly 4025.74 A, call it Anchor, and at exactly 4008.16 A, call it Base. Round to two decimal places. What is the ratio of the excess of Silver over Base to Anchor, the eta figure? -0.18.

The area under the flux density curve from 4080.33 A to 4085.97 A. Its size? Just 331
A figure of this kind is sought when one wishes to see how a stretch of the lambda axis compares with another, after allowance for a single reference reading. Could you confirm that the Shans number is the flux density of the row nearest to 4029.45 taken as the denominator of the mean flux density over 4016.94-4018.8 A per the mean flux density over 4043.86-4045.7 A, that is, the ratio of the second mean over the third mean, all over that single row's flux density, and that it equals 0.0193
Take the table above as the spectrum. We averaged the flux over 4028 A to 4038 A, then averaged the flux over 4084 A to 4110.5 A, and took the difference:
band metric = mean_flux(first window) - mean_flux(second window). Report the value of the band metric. 6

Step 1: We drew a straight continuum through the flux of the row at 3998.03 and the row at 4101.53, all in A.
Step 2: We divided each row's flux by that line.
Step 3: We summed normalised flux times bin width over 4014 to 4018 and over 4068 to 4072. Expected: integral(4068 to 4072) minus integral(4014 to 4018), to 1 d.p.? 1.5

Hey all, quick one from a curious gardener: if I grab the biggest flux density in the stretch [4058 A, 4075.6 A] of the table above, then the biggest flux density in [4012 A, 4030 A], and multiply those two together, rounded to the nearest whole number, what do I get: 4057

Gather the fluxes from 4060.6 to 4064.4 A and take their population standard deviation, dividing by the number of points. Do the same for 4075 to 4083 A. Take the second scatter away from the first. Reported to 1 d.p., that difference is 1.6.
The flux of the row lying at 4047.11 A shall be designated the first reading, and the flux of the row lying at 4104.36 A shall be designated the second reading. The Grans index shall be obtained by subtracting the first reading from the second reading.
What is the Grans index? -7.8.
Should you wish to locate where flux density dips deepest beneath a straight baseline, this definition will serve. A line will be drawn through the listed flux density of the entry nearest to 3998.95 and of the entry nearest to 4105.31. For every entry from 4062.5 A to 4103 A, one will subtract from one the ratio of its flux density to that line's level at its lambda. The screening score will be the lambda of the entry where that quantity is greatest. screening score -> 4101.53 A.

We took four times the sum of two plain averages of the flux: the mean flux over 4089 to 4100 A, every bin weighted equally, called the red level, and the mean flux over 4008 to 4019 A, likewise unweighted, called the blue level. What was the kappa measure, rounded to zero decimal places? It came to 464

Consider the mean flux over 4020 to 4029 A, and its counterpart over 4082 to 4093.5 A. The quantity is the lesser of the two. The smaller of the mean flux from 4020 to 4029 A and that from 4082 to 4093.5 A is 59.1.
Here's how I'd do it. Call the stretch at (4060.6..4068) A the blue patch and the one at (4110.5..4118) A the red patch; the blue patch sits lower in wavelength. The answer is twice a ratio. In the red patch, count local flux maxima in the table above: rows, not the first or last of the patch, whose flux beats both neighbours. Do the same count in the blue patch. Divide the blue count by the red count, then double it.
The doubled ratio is 1.0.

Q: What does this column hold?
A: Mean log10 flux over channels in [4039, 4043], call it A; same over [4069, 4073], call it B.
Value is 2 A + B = 5.33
